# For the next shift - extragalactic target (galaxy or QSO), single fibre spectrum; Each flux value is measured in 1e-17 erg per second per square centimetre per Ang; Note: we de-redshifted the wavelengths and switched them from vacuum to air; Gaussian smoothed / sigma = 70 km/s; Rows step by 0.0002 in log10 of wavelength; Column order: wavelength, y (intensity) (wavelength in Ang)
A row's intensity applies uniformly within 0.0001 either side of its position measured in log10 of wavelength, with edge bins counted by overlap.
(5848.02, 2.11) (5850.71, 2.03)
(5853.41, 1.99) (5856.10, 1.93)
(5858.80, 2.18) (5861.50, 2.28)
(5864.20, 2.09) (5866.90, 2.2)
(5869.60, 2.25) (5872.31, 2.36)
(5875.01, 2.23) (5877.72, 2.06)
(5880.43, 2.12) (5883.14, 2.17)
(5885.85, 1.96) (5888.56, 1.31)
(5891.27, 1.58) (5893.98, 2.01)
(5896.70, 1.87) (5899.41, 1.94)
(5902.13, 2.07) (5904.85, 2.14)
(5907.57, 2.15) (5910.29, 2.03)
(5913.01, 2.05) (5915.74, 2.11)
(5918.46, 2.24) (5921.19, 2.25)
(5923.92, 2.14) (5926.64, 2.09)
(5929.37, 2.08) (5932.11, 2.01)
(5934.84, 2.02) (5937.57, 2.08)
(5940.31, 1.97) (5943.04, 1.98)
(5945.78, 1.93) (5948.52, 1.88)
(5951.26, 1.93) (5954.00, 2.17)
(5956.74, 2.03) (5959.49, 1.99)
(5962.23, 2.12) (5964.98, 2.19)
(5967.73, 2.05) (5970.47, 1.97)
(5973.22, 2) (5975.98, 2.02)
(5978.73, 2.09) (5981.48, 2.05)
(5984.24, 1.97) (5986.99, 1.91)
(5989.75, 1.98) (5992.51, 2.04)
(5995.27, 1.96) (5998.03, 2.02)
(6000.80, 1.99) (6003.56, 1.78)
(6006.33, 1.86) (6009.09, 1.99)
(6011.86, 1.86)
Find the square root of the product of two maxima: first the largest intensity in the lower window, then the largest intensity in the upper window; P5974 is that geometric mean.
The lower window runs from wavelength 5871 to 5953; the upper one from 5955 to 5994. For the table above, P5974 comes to 2.27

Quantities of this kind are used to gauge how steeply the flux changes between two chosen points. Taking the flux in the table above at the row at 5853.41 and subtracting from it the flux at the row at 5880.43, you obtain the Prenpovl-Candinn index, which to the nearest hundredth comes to -0.13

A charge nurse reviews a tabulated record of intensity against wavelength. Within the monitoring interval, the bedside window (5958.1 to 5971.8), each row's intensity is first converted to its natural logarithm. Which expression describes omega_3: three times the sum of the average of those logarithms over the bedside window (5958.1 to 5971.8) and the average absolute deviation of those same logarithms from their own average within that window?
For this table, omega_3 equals 2.28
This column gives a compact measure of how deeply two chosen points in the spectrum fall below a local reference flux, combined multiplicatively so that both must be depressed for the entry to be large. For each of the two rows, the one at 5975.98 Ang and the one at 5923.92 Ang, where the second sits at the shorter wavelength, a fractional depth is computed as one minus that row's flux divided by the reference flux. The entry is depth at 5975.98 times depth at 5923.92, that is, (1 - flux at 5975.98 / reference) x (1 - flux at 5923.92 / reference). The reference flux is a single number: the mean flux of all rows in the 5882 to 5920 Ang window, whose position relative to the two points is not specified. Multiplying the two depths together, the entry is 0.0020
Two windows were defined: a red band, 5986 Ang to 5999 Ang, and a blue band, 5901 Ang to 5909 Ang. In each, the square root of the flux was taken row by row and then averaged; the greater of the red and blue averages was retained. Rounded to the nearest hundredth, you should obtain 1.46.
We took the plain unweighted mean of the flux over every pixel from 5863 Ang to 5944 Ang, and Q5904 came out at 2.05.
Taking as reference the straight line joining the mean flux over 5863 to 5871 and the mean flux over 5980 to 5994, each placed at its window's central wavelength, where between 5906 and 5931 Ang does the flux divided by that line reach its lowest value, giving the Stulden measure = 5910.29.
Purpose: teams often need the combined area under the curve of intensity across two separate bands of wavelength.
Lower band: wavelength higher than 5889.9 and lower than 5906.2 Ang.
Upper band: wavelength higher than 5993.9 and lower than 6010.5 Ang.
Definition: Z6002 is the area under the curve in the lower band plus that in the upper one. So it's 63.6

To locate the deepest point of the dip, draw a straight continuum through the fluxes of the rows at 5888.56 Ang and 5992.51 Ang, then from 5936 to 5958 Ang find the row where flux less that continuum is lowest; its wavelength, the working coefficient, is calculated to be 5948.52 Ang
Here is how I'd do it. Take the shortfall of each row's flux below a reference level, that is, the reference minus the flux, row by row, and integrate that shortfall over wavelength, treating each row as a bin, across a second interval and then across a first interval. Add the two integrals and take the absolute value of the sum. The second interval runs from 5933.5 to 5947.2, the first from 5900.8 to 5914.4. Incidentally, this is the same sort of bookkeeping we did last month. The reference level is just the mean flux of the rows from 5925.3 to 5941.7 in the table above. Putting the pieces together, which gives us 0.0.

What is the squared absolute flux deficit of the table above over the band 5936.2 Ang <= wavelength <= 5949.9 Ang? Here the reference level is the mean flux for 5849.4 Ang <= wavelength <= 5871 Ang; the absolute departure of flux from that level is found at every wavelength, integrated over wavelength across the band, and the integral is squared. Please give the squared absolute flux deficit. 4.3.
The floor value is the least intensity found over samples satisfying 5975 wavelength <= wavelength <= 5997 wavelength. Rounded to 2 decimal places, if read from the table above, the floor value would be 1.91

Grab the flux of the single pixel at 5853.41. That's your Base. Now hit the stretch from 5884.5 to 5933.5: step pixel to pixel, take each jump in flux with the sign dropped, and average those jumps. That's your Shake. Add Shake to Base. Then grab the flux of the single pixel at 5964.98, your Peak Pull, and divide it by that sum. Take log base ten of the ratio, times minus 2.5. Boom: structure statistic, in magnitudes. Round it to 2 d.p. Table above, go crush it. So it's -0.03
